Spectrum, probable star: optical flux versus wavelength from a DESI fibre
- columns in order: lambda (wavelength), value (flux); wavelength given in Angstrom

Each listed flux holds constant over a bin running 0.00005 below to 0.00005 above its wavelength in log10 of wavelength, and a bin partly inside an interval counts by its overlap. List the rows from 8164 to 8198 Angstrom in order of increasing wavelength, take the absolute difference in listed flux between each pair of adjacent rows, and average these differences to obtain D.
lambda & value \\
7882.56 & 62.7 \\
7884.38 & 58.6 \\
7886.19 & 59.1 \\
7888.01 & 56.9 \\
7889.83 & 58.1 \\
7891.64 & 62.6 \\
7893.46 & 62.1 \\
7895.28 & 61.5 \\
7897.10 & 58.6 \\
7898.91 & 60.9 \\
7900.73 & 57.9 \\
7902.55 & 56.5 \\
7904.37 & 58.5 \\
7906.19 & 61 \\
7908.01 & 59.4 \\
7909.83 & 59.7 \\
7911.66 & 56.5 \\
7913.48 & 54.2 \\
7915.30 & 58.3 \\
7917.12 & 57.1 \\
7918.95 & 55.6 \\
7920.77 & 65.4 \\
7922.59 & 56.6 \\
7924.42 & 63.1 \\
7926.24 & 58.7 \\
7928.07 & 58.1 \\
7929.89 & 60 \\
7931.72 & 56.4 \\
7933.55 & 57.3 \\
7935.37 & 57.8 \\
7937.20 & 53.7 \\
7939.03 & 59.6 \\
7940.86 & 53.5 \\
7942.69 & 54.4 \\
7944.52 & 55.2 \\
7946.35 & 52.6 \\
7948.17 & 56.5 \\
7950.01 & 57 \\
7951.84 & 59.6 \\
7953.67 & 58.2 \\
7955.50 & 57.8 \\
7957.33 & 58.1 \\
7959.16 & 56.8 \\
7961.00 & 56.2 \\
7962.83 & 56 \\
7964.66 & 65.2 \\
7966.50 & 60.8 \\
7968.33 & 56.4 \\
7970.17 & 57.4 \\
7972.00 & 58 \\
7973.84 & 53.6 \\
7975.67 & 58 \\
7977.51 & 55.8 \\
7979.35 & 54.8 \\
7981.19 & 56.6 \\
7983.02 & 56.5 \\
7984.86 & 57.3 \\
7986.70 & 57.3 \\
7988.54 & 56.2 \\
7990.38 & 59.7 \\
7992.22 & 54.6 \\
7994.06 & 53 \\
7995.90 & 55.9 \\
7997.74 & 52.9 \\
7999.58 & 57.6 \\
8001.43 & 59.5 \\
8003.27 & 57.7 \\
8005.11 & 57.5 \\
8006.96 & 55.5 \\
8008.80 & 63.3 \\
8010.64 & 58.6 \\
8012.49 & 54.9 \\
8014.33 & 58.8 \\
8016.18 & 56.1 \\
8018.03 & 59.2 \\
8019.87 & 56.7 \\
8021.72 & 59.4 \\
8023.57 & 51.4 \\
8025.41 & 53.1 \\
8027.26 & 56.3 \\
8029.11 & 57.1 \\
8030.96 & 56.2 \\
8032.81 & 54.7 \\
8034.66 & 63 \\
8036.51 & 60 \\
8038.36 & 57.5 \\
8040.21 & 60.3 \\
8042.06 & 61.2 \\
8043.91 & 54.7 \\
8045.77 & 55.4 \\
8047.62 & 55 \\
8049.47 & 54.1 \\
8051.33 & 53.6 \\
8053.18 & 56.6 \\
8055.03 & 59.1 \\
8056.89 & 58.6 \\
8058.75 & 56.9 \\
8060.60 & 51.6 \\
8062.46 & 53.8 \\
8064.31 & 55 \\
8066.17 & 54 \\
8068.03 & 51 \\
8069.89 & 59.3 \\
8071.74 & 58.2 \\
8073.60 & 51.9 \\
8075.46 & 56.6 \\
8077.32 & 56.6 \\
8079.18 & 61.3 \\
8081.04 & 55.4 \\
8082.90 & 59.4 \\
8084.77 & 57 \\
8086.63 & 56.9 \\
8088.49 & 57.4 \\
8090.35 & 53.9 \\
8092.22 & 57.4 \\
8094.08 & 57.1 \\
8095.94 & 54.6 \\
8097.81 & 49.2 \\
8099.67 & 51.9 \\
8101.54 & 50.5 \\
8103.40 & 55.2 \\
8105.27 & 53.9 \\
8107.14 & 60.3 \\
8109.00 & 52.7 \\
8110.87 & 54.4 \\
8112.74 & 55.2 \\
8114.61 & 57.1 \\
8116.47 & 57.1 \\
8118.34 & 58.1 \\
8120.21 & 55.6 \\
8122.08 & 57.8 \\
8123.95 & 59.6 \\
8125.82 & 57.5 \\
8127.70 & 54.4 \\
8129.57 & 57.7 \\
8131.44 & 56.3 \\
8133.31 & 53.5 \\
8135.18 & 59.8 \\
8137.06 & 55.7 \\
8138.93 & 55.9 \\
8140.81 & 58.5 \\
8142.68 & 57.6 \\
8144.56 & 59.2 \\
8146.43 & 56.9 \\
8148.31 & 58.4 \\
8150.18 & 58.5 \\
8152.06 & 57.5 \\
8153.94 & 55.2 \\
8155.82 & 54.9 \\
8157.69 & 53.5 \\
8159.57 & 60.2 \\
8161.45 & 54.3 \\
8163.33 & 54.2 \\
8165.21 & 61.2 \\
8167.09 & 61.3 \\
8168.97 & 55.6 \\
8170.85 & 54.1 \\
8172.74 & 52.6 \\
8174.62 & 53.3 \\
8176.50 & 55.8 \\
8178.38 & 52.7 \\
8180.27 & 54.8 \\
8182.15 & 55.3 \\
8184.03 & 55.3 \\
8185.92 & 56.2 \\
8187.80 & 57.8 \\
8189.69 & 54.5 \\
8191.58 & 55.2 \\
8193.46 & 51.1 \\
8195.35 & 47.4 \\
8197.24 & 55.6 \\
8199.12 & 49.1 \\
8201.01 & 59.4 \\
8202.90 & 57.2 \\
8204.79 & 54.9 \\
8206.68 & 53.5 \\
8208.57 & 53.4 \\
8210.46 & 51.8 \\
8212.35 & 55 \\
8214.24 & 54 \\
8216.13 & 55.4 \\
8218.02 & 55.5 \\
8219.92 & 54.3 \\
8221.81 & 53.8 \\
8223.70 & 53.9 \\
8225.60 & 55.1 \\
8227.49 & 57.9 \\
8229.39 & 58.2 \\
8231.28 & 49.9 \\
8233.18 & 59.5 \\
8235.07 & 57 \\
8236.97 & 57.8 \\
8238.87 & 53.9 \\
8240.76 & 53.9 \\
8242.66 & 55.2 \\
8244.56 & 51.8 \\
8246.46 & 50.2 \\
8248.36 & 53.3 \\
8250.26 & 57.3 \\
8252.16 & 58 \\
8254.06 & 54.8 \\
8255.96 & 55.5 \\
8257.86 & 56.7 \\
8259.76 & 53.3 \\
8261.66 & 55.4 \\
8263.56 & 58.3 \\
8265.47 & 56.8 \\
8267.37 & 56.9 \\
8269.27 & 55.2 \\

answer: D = 2.36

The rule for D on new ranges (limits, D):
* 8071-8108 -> 3.17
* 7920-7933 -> 4.30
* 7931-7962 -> 2.05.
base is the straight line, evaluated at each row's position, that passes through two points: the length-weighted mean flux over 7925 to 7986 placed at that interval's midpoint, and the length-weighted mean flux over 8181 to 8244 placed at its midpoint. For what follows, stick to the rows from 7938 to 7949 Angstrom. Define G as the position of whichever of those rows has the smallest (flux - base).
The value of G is 7946.35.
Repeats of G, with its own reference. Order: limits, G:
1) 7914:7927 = 7918.95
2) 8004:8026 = 8023.57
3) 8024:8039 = 8025.41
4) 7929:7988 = 7946.35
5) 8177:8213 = 8195.35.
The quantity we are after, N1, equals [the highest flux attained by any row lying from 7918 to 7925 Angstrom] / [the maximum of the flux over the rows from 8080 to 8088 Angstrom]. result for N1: 1.10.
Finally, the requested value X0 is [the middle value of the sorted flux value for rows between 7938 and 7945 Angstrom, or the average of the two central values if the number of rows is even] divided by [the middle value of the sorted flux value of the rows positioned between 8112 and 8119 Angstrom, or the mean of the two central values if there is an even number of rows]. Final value 0.96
